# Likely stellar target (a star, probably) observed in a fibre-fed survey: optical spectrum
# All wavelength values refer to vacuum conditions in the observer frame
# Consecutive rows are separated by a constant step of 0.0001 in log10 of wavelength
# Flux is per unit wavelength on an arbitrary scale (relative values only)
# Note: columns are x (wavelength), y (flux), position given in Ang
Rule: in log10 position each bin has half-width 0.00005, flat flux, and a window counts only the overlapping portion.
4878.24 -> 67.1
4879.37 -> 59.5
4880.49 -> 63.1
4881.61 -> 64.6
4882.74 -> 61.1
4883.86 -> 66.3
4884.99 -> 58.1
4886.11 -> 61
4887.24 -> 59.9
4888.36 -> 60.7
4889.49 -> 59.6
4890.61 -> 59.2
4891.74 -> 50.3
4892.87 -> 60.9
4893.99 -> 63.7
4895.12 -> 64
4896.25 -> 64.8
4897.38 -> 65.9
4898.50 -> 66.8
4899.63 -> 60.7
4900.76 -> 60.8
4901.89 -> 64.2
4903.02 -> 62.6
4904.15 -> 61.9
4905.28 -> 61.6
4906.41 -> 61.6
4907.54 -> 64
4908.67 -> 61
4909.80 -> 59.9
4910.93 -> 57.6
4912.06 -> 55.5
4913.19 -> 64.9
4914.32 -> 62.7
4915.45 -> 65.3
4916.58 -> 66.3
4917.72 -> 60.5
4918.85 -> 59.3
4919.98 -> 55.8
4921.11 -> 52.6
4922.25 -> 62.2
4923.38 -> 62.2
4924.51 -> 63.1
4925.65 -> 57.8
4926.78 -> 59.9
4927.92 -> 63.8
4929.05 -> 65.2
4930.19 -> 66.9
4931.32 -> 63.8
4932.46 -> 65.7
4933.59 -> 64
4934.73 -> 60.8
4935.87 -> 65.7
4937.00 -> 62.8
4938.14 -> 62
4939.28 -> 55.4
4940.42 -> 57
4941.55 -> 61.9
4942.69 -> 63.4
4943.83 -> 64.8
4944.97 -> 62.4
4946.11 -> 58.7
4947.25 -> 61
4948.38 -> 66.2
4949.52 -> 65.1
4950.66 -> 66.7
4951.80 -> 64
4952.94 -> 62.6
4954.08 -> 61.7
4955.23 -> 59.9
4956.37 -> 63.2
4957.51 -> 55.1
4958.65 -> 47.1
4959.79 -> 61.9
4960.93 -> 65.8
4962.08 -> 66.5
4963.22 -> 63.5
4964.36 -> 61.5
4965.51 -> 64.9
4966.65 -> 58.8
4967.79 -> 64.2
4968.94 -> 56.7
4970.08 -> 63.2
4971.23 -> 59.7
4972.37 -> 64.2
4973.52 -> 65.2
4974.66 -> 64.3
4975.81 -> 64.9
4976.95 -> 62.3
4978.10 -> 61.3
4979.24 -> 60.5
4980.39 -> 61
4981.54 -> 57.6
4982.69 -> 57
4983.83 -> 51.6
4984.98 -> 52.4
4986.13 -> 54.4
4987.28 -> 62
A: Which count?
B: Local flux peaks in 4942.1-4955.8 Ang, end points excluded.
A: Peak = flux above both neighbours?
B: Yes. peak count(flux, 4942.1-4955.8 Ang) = 3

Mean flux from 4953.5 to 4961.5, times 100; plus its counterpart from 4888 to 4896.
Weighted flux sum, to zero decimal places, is 5984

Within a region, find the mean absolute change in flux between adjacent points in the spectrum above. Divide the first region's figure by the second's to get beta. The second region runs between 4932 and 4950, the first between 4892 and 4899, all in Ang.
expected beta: 0.40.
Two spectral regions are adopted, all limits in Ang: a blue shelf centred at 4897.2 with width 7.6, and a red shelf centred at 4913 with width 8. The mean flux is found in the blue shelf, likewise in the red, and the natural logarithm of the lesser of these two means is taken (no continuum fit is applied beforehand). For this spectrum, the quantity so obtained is 4.12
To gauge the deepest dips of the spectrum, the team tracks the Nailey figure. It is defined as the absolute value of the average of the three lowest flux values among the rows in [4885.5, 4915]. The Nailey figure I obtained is 54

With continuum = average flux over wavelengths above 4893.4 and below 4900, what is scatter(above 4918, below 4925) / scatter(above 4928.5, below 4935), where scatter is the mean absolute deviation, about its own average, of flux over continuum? 2.2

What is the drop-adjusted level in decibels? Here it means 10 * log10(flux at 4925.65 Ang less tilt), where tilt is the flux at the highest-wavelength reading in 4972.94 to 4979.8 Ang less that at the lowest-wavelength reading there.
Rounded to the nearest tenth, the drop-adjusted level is 18.0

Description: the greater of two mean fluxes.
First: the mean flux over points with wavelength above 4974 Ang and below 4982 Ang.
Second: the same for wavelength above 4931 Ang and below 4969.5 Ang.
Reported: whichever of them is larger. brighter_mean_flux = 61.9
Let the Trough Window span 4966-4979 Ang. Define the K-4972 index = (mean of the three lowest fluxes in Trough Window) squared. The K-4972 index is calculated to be 3411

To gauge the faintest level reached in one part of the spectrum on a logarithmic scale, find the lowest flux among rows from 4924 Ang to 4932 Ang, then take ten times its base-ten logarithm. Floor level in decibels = 17.6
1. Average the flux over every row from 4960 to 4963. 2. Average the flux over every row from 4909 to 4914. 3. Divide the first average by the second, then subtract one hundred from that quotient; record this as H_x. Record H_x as -98.9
